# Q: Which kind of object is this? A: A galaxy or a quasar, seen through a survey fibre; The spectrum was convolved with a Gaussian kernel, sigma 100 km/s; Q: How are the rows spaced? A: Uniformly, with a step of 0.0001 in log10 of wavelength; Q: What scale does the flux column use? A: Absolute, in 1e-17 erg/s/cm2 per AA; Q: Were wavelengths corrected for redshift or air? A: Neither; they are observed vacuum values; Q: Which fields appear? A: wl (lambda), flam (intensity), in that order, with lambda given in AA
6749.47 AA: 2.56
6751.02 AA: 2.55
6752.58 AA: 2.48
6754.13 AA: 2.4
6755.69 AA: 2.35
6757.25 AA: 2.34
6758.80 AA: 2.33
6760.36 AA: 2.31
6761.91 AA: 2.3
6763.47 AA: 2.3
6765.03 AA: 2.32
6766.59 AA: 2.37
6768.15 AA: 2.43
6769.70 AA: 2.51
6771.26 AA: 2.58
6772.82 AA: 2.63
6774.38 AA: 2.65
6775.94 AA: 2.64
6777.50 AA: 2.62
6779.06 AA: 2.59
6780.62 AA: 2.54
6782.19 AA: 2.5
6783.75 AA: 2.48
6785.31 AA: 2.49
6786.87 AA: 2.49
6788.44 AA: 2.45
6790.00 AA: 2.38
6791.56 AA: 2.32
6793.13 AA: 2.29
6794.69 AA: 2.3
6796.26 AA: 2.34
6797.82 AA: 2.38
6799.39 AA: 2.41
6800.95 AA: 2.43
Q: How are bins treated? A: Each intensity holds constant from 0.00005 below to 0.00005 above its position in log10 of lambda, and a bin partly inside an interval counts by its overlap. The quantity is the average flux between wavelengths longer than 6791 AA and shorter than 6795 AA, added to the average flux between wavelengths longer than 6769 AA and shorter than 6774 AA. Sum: 4.88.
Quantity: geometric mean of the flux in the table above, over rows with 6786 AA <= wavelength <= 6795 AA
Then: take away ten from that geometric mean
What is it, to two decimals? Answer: -7.63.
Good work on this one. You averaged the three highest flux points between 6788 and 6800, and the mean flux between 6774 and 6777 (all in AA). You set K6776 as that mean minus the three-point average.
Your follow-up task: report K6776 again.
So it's 0.23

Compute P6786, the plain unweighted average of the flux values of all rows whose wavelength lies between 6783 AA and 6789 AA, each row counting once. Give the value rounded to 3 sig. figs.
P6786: 2.48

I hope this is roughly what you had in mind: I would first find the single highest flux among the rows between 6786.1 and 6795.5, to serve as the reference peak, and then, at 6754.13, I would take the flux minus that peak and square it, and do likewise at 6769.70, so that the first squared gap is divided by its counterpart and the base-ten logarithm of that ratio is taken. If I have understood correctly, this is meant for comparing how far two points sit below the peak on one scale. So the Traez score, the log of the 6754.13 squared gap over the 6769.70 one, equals 1.3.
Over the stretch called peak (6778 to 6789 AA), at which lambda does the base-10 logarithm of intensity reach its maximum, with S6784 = 6779.06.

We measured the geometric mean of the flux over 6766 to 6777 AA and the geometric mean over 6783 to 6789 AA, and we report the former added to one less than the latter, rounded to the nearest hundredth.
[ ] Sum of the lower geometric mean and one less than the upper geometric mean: 4.02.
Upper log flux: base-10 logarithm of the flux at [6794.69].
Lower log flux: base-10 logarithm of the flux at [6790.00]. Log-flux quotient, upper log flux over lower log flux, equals 0.96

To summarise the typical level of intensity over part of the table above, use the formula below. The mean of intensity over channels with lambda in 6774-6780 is 2.62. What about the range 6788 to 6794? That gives 2.36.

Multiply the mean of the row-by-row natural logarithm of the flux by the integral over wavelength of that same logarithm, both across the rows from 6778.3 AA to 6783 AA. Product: 4.08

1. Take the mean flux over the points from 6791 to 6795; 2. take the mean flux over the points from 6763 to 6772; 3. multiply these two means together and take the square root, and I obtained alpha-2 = 2.36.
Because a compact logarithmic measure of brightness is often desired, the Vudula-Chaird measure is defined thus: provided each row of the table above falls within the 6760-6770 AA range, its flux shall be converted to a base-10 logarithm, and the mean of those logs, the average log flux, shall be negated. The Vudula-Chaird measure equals -0.373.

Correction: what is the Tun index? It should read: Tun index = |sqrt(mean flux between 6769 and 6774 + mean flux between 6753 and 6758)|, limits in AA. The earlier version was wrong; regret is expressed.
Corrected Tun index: 2.22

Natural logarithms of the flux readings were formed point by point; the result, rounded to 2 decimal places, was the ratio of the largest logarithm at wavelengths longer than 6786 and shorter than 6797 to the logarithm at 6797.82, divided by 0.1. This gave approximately 10.52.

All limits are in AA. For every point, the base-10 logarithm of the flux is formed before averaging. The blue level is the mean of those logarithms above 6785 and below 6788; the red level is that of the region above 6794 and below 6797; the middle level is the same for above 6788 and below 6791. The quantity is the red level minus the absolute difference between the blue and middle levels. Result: 0.352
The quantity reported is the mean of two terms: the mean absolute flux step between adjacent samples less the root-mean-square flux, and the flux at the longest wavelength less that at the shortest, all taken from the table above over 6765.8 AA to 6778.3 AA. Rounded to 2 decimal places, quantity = -1.13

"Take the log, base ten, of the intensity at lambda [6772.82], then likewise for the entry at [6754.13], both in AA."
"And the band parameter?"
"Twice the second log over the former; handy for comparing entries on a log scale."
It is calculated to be 1.81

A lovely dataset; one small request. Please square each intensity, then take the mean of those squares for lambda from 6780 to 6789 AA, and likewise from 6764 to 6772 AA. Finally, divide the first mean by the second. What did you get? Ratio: 1.04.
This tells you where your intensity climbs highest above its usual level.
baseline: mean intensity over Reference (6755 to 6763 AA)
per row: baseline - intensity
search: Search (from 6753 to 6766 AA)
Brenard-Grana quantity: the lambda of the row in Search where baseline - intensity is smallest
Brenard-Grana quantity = 6754.13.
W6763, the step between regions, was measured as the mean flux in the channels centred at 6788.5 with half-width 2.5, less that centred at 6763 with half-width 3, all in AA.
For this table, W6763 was 0.13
